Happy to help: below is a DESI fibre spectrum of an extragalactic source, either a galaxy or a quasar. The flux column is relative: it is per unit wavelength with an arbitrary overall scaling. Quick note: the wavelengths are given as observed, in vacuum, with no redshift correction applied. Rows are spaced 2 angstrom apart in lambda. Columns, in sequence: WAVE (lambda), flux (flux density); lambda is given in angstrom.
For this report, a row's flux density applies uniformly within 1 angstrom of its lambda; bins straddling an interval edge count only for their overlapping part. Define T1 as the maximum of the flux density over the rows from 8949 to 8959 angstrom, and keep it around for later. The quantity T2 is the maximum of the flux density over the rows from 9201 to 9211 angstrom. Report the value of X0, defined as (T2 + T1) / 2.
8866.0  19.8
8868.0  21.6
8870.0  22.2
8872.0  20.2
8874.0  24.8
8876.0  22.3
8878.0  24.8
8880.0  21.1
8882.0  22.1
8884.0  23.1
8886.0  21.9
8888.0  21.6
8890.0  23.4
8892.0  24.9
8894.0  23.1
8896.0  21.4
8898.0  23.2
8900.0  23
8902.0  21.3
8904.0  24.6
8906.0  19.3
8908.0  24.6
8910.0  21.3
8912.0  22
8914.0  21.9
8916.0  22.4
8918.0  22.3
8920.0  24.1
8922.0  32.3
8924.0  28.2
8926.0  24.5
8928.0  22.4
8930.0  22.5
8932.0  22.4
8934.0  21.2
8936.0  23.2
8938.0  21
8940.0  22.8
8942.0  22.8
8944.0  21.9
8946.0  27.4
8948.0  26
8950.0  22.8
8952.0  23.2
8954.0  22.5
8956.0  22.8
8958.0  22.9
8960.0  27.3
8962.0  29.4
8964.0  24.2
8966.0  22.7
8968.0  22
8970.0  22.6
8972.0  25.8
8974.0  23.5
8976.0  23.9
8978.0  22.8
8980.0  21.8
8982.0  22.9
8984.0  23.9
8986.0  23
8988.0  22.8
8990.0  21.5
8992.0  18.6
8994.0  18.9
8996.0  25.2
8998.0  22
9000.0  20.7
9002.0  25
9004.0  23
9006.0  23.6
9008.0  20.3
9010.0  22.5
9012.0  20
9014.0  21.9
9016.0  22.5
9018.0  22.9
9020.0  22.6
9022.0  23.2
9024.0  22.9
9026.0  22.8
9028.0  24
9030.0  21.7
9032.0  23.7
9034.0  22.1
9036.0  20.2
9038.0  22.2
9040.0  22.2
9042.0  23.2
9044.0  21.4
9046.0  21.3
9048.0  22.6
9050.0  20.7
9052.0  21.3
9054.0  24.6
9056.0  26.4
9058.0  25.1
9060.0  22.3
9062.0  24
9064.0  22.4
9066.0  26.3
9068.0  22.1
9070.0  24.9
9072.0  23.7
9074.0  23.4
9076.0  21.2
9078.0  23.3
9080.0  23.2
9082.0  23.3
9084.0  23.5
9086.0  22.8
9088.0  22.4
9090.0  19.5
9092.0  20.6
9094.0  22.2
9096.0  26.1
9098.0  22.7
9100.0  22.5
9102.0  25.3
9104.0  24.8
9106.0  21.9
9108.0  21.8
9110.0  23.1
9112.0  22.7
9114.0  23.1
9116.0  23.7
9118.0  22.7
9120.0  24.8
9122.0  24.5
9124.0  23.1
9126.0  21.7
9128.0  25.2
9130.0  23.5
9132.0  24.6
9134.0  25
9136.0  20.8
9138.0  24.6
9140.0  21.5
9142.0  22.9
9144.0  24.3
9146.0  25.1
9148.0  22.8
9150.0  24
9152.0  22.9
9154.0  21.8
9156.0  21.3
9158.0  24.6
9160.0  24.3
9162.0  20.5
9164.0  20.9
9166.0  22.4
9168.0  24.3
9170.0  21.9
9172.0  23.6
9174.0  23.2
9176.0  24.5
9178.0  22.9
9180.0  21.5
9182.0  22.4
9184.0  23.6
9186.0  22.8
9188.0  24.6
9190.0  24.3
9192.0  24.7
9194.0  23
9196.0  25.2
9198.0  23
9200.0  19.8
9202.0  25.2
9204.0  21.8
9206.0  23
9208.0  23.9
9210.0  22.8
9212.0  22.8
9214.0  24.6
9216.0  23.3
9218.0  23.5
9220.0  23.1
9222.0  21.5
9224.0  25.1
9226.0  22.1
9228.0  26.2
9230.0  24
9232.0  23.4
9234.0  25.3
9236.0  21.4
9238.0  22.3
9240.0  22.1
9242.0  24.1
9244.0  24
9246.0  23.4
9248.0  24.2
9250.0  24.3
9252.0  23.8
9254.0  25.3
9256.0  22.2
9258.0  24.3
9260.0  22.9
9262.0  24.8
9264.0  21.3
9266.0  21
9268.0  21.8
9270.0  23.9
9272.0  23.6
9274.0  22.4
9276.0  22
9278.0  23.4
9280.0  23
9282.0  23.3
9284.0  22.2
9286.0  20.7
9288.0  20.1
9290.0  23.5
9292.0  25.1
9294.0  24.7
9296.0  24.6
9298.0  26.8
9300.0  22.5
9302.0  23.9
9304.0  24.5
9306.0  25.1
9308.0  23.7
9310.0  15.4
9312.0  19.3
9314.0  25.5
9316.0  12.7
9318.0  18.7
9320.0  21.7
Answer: 24.2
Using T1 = 23.2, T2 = 25.2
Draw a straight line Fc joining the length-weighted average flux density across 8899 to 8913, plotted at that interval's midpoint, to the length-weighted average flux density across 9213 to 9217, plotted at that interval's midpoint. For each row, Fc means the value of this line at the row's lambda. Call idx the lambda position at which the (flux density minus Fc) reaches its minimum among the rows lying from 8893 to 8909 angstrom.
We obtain 8906.0 angstrom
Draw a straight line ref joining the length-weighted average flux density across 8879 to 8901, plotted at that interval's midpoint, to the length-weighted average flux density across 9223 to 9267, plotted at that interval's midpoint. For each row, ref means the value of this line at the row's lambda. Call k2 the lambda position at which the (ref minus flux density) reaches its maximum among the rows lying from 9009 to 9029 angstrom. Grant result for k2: 9012.0 angstrom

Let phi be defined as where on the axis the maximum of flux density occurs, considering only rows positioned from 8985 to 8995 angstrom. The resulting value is 8986.0 angstrom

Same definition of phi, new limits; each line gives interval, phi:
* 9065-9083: 9066.0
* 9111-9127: 9120.0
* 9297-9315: 9298.0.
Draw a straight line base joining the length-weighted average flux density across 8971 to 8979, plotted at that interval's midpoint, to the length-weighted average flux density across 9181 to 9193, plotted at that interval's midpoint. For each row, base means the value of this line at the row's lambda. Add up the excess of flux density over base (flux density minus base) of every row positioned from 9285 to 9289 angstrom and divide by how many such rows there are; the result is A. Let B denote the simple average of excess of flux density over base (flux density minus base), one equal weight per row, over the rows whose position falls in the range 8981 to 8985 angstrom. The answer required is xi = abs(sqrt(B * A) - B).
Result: 2.0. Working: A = -3.2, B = -0.6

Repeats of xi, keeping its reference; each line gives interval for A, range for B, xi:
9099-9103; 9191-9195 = 0.0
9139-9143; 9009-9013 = 4.8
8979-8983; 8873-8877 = 1.5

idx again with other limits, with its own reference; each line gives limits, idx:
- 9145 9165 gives 9162.0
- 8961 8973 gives 8968.0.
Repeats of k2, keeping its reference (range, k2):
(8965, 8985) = 8980.0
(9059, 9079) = 9076.0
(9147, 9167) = 9162.0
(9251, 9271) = 9266.0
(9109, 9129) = 9126.0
